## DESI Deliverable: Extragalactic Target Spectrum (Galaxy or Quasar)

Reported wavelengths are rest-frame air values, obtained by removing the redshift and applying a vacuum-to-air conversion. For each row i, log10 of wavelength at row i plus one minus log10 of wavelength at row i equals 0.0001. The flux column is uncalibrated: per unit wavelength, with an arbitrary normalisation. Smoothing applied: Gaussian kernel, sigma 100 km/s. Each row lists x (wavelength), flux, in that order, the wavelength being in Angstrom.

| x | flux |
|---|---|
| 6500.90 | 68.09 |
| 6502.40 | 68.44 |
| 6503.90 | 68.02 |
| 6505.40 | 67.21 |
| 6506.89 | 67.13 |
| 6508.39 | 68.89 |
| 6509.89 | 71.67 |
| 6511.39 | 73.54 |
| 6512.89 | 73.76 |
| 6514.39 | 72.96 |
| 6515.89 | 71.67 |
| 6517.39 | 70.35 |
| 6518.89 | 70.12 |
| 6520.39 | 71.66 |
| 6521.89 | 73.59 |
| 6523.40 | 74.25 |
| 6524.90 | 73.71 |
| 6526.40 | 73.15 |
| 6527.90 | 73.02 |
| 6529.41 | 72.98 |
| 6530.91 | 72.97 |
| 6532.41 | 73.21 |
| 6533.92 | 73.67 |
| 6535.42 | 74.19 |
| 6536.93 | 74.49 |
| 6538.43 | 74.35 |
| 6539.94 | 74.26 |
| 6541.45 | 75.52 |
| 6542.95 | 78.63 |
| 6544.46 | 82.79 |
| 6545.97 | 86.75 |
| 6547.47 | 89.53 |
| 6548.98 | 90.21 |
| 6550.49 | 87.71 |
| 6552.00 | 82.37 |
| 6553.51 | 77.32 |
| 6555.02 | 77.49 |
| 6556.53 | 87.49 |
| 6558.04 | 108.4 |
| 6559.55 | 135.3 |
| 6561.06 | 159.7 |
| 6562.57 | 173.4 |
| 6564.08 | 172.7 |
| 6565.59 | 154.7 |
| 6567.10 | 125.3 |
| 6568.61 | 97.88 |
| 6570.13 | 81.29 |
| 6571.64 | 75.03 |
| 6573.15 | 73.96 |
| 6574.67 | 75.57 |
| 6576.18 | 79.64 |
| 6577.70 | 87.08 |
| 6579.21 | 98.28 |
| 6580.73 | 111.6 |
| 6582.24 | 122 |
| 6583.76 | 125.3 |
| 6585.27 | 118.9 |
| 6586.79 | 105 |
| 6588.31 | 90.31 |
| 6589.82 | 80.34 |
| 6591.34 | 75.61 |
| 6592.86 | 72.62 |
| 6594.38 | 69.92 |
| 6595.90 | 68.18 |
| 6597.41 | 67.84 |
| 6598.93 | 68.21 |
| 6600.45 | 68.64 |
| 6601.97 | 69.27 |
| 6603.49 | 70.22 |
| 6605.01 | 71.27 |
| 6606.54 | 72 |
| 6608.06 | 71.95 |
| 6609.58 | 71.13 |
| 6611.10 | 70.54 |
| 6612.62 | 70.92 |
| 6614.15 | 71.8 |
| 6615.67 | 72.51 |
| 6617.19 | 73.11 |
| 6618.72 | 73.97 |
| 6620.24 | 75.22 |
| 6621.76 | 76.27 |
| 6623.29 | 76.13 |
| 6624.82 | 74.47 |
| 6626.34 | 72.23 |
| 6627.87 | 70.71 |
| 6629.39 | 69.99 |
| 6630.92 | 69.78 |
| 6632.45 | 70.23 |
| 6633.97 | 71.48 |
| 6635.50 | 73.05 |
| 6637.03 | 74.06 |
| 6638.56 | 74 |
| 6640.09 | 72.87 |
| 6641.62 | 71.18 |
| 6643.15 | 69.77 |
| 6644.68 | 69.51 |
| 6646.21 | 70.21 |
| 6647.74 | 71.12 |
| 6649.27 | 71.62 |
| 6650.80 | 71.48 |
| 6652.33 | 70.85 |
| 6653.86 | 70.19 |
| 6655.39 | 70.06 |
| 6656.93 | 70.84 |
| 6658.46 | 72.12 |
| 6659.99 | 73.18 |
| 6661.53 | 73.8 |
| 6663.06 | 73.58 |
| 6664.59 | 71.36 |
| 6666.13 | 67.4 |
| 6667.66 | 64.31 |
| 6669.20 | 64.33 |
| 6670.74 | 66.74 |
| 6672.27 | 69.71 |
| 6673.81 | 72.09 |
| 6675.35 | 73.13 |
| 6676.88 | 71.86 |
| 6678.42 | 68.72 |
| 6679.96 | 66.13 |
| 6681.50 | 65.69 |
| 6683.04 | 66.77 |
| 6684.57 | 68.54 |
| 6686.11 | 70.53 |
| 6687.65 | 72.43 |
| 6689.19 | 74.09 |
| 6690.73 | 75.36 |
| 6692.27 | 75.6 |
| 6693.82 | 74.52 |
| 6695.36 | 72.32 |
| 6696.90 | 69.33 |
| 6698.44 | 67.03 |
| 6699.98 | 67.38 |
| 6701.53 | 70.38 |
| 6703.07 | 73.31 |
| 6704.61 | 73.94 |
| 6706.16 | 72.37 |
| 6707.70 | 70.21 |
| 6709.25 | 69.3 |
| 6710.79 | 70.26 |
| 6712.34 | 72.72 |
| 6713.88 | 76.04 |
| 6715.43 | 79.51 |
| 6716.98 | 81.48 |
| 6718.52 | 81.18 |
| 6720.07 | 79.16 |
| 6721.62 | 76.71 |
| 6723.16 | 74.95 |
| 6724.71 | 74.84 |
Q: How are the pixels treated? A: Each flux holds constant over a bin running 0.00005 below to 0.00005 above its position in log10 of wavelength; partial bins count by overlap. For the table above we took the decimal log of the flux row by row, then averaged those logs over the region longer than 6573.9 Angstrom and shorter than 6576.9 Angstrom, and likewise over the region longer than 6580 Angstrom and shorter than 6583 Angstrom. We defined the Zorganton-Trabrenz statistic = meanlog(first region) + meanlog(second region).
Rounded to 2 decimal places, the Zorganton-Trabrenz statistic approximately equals 3.96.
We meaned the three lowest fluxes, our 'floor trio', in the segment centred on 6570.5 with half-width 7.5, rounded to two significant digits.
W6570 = 75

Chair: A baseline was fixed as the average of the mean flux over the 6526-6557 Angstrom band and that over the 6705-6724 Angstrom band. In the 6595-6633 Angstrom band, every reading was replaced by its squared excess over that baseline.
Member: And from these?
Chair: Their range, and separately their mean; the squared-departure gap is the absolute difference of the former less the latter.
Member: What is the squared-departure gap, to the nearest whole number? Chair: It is 47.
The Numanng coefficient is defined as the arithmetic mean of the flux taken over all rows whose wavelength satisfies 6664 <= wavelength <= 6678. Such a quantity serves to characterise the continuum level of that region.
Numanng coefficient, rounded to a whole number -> 69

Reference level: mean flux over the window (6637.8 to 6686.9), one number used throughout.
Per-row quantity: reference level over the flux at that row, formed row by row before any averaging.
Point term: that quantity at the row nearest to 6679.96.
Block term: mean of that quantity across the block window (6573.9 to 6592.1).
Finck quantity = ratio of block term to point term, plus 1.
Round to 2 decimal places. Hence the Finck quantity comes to 1.70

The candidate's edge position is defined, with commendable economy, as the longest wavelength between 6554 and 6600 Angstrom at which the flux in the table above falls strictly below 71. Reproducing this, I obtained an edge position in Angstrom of 6598.93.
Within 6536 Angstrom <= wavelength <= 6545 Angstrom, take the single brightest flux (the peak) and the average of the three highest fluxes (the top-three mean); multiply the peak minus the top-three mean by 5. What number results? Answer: 19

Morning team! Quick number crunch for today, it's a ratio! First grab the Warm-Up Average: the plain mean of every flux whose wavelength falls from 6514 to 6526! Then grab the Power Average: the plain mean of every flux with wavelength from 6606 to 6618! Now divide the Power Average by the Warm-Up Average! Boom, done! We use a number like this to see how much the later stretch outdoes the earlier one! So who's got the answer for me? 0.99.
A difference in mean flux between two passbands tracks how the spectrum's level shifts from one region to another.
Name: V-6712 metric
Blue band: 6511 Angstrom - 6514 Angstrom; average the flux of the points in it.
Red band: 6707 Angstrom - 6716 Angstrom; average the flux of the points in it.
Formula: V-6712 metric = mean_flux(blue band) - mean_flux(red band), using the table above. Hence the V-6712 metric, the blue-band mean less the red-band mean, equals 1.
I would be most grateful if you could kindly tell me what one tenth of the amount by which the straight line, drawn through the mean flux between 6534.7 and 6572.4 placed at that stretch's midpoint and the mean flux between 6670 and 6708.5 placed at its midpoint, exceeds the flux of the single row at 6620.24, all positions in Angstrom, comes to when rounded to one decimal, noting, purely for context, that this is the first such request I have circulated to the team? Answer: 1.0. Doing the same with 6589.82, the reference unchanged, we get 1.2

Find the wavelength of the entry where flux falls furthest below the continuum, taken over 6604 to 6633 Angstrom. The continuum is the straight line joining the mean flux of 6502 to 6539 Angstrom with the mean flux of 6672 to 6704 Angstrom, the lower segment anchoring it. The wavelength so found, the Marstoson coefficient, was 6630.92 Angstrom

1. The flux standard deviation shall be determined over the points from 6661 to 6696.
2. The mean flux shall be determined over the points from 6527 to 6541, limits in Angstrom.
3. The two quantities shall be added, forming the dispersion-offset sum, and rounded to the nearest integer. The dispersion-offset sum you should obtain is 77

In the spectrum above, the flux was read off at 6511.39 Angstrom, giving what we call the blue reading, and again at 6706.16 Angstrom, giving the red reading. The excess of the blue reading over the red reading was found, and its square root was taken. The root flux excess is 1.1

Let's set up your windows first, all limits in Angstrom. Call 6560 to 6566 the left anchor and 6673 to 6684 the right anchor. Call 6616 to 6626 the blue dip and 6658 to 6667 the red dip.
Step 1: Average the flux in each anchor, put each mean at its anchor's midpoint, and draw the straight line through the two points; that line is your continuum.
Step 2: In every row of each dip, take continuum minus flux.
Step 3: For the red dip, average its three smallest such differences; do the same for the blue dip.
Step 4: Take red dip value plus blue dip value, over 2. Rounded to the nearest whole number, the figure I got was 24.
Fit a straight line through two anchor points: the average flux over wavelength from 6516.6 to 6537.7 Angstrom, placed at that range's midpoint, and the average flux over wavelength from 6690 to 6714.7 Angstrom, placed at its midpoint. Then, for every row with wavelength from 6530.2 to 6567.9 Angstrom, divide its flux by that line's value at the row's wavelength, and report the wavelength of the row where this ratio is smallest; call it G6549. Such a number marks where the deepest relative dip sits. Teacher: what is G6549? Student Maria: 6530.91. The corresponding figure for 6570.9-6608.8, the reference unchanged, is 6597.41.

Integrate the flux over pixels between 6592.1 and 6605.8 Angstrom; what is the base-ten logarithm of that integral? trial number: 2.98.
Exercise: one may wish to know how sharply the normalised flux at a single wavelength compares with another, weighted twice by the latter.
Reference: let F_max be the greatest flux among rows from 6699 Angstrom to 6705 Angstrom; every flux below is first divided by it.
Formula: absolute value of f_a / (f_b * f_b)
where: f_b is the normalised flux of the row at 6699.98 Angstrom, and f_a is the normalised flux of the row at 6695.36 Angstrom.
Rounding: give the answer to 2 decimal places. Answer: 1.18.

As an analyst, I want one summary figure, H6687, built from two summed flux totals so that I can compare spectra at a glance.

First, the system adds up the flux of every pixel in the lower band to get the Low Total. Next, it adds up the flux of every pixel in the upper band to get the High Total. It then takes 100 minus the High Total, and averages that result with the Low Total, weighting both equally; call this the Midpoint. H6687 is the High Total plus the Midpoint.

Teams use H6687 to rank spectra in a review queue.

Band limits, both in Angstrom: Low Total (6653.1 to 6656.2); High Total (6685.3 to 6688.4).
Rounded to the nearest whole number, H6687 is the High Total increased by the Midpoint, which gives 192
